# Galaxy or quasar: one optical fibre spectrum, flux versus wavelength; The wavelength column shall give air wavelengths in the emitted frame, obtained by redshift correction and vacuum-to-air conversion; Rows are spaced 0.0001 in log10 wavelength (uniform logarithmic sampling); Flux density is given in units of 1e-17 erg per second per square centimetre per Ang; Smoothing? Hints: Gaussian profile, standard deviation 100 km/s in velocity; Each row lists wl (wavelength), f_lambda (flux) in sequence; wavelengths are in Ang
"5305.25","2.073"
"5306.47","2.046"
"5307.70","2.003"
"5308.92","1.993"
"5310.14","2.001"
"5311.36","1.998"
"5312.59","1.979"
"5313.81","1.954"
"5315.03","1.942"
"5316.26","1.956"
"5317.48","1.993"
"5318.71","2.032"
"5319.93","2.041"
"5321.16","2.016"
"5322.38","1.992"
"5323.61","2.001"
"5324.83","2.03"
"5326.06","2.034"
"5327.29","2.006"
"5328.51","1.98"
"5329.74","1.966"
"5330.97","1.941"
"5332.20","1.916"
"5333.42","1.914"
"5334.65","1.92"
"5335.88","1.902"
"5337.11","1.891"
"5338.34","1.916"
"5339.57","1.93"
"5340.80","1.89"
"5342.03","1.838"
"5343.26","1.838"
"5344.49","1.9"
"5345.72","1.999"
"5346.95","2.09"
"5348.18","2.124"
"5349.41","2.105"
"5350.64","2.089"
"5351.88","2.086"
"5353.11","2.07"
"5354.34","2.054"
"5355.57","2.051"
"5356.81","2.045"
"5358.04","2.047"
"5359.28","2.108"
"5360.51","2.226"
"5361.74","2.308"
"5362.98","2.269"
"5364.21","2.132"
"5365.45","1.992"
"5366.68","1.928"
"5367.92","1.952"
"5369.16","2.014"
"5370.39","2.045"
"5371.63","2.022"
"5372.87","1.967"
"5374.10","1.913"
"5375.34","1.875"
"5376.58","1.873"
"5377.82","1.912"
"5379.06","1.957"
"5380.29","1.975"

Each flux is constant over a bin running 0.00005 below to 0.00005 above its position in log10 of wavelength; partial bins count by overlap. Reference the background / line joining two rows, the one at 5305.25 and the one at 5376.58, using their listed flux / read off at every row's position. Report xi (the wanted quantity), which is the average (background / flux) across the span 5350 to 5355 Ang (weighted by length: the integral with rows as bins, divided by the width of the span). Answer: 0.94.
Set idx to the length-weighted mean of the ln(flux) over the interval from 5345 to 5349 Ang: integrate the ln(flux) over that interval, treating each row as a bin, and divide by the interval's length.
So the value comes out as 0.73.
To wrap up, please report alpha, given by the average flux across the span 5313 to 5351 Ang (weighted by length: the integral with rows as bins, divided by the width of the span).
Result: 1.97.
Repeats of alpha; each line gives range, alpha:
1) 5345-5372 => 2.08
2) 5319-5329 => 2.01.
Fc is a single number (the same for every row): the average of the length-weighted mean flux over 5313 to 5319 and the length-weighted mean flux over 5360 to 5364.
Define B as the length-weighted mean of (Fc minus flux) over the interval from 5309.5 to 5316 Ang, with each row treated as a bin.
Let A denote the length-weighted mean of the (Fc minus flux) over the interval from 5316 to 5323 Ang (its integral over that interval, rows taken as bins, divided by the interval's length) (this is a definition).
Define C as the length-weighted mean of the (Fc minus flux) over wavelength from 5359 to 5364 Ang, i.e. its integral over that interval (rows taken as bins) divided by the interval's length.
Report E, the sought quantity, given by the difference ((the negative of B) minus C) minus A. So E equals -0.14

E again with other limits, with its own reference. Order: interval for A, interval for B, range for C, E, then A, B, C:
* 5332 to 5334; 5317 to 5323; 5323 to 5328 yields -0.40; 0.20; 0.100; 0.10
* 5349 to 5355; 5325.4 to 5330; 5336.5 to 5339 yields -0.36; 0.04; 0.116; 0.21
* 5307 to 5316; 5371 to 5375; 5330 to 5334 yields -0.48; 0.13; 0.154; 0.19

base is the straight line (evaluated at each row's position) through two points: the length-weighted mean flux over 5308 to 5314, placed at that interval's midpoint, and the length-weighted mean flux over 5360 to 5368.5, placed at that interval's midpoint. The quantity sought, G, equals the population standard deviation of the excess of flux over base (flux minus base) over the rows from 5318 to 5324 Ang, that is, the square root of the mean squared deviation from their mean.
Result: 0.022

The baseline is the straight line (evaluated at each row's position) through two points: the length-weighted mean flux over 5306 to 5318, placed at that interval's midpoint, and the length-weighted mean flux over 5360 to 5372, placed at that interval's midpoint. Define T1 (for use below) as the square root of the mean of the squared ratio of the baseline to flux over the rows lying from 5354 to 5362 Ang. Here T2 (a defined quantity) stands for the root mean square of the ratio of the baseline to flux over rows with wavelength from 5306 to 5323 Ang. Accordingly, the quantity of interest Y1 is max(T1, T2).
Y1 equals 1.00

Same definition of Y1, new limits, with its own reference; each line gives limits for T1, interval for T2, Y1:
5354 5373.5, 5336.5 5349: 1.06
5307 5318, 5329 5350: 1.05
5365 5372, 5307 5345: 1.05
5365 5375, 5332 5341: 1.06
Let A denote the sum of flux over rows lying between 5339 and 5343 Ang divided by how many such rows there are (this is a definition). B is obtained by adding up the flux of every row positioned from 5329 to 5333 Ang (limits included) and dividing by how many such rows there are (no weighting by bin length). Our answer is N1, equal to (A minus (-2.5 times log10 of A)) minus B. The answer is 0.6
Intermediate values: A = 1.89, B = 1.94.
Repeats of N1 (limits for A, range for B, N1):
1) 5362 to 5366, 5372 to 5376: 1.0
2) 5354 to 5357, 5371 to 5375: 0.9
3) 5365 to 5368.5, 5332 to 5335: 0.8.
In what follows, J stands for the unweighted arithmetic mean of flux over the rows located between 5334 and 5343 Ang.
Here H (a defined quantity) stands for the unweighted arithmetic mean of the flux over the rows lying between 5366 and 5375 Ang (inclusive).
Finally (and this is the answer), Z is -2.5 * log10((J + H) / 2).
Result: -0.72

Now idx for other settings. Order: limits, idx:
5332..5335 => 0.65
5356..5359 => 0.72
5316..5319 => 0.69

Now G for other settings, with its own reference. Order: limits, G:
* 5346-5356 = 0.029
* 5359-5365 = 0.077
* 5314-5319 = 0.032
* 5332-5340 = 0.013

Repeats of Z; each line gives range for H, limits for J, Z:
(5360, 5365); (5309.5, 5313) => -0.81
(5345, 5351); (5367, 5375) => -0.77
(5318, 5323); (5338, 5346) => -0.73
